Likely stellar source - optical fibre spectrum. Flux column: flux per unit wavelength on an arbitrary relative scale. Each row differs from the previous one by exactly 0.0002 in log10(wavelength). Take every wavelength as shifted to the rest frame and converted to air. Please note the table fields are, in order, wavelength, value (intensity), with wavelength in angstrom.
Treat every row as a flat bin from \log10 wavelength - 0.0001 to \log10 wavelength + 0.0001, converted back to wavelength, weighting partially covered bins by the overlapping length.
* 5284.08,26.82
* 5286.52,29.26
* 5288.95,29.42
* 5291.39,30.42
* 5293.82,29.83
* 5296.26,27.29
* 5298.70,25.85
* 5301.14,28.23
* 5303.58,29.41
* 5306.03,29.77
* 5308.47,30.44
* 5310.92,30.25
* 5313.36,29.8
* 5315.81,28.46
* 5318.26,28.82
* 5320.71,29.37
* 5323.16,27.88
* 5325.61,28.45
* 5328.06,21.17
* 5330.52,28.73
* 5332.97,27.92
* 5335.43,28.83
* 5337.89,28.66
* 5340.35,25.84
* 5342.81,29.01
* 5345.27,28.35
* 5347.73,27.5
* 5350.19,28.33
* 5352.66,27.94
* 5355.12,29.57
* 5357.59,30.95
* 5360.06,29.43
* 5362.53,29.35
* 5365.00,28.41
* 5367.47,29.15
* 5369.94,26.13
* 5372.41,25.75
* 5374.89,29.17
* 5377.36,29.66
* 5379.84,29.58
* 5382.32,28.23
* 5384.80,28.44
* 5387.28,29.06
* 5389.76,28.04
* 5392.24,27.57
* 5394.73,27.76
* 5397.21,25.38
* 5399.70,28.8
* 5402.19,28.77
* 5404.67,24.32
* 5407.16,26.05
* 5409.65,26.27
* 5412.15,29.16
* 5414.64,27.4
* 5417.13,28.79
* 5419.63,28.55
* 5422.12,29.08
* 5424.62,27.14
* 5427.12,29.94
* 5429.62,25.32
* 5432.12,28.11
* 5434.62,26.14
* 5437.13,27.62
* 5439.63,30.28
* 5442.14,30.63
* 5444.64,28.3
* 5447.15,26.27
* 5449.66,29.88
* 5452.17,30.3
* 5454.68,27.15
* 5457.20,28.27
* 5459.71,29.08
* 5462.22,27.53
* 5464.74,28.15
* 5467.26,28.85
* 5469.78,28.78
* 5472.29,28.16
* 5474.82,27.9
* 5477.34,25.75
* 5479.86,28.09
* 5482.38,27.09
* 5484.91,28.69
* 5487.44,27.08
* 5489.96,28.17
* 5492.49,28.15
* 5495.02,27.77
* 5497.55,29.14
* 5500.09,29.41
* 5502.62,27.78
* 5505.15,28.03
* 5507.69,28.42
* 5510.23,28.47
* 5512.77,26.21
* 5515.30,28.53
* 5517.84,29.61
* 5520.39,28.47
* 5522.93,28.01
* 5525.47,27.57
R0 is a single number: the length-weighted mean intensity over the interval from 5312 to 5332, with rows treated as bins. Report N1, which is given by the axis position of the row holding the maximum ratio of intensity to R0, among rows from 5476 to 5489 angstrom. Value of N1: 5484.91 angstrom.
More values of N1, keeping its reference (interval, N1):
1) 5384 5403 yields 5387.28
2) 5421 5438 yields 5427.12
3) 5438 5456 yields 5442.14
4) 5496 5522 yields 5517.84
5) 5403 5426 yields 5412.15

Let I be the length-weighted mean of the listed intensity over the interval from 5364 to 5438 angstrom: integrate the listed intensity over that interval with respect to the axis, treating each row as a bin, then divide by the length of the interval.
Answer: 27.8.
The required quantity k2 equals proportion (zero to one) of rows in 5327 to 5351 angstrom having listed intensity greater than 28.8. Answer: 0.2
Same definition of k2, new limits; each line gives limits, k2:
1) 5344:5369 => 0.5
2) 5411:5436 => 0.3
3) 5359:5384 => 0.6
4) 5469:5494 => 0.0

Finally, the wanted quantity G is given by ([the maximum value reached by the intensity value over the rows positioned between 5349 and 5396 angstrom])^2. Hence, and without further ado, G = 958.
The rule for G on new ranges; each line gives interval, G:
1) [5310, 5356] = 915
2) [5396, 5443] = 938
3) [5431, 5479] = 938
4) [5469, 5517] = 865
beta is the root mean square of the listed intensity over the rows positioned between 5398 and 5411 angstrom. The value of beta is 26.9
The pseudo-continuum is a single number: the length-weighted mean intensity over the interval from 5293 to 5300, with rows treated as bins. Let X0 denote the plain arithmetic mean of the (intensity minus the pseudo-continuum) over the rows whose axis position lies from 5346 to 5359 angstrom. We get 1.32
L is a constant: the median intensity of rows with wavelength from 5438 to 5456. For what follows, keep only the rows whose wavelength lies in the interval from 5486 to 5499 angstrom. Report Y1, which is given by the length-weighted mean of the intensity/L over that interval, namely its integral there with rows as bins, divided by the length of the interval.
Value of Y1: 0.940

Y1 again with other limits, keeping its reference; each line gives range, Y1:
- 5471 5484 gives 0.919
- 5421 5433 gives 0.933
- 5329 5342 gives 0.932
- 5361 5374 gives 0.932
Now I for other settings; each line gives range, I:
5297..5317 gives 29.0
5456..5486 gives 28.0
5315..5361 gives 28.2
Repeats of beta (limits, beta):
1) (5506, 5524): 28.3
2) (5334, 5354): 28.1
